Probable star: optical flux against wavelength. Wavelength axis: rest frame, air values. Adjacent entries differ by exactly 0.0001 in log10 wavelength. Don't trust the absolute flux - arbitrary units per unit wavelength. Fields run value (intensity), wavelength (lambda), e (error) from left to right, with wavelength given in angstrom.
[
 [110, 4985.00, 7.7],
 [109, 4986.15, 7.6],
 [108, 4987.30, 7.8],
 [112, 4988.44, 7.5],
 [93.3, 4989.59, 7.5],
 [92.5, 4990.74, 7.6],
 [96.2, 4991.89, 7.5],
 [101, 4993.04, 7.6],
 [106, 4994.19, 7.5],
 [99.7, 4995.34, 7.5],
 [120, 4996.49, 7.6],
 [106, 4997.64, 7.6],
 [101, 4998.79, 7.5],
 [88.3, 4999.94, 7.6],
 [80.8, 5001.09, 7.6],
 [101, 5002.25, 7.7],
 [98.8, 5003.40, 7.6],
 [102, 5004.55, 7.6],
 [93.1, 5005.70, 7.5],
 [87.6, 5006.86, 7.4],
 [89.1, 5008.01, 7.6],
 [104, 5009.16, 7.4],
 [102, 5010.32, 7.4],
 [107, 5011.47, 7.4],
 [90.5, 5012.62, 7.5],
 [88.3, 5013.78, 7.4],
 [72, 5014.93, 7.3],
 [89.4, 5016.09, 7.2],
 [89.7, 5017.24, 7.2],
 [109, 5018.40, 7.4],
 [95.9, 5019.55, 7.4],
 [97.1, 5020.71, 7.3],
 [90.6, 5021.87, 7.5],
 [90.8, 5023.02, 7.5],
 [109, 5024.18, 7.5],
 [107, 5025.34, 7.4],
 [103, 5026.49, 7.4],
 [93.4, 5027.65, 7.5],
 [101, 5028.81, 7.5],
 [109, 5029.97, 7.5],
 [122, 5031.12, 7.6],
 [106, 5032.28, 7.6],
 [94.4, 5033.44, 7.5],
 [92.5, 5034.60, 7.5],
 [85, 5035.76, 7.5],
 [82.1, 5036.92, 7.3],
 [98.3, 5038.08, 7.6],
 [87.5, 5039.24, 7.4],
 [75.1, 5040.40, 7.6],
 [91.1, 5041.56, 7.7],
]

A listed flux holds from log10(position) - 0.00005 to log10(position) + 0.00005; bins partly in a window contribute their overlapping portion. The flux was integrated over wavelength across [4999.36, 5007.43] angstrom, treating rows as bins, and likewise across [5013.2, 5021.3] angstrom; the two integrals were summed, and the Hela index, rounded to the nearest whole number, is 1492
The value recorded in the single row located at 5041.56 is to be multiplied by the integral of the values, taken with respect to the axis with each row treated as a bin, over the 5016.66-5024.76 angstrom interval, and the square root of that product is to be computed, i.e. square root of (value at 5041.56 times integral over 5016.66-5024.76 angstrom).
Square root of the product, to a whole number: 268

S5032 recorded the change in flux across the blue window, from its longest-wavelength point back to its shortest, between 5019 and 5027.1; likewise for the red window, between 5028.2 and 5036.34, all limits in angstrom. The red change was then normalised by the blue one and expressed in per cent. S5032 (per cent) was -225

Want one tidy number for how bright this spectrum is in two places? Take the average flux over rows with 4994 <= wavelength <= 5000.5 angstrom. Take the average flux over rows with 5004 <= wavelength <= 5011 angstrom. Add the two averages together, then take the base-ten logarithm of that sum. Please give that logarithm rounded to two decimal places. 2.30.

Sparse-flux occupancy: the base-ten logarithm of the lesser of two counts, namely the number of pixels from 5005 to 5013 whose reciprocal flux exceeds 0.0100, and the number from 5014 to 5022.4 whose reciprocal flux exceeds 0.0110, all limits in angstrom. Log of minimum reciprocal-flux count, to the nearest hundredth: 0.60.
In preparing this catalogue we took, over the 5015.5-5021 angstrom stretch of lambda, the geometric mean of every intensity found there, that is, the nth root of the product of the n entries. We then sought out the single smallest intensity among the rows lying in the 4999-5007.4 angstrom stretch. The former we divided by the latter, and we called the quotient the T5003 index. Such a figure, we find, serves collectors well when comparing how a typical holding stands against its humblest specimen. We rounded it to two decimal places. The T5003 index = 1.19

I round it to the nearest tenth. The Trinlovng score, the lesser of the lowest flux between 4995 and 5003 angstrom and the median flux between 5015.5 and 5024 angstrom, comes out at 80.8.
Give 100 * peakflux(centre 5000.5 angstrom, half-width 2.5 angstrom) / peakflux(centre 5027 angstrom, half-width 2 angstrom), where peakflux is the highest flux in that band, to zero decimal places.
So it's 94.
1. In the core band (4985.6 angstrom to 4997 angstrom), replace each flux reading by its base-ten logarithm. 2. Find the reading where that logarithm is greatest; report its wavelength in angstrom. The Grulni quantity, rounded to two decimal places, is 4996.49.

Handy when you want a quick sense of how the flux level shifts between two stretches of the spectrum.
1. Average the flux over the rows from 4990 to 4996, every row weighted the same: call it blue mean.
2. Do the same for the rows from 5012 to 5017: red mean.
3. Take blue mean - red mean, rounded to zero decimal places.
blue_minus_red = 14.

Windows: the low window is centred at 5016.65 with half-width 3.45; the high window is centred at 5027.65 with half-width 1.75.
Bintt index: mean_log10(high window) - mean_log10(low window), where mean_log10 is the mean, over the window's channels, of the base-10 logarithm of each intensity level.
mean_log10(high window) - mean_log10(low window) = 0.041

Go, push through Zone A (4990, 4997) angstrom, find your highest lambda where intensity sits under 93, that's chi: 4990.74 angstrom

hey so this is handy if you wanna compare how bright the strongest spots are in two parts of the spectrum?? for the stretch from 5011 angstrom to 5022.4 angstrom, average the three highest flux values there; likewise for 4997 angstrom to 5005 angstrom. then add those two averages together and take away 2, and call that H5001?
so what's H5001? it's 205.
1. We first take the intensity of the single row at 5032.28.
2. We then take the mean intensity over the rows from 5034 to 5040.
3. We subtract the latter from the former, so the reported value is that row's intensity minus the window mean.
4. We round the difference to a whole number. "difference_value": 17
